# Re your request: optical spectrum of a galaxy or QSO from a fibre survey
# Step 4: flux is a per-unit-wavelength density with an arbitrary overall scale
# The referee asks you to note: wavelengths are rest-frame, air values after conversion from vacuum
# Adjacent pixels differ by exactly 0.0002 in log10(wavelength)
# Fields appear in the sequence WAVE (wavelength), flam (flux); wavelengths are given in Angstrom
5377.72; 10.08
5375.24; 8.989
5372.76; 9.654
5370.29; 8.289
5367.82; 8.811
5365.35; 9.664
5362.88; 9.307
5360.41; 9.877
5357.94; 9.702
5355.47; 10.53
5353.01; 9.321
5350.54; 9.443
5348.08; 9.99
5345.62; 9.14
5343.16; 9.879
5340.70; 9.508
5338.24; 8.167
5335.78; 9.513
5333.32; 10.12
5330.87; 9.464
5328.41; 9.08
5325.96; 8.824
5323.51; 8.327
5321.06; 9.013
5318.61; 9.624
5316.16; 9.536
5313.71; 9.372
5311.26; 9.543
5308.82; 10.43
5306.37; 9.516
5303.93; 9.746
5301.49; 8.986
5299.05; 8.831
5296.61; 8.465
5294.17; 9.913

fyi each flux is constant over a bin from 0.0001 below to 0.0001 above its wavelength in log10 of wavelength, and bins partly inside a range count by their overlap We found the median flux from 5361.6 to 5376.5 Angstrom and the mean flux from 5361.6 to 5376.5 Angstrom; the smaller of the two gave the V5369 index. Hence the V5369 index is 9.1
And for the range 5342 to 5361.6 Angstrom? 9.7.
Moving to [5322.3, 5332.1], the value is 8.9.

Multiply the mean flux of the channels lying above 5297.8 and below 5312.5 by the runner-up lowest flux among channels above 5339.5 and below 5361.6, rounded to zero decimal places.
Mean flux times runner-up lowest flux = 89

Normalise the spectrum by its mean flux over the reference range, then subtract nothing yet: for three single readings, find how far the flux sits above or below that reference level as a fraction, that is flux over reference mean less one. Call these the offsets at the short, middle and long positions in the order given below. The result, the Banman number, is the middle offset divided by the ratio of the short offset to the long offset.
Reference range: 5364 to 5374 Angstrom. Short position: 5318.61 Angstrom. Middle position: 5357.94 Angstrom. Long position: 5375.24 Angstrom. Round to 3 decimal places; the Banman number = -0.015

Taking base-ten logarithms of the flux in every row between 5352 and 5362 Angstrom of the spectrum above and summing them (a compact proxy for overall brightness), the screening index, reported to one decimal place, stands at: 4.0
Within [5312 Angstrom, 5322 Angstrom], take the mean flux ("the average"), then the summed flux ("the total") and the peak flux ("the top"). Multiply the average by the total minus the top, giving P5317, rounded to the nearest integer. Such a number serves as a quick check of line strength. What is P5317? 262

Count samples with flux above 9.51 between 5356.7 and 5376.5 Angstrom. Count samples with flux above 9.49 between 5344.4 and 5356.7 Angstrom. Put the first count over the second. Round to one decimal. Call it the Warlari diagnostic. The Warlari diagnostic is 2.0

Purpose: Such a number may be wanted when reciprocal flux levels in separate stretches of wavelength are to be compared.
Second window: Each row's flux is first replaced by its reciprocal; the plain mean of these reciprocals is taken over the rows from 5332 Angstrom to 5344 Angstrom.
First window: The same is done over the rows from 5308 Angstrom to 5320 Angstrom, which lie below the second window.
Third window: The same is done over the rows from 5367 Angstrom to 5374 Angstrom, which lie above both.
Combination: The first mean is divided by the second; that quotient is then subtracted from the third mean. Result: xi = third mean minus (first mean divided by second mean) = -0.86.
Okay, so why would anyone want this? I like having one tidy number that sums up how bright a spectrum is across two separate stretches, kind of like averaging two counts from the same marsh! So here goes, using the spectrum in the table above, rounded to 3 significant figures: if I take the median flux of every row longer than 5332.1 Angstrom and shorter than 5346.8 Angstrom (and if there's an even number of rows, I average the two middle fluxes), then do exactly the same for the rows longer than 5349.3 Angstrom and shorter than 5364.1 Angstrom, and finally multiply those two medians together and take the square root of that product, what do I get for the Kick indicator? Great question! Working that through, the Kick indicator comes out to 9.54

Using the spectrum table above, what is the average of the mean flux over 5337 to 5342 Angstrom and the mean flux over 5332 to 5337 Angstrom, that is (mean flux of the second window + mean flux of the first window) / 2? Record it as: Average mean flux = 9.33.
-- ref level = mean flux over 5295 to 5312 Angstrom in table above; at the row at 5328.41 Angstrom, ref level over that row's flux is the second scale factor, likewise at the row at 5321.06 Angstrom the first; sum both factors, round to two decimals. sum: 2.07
